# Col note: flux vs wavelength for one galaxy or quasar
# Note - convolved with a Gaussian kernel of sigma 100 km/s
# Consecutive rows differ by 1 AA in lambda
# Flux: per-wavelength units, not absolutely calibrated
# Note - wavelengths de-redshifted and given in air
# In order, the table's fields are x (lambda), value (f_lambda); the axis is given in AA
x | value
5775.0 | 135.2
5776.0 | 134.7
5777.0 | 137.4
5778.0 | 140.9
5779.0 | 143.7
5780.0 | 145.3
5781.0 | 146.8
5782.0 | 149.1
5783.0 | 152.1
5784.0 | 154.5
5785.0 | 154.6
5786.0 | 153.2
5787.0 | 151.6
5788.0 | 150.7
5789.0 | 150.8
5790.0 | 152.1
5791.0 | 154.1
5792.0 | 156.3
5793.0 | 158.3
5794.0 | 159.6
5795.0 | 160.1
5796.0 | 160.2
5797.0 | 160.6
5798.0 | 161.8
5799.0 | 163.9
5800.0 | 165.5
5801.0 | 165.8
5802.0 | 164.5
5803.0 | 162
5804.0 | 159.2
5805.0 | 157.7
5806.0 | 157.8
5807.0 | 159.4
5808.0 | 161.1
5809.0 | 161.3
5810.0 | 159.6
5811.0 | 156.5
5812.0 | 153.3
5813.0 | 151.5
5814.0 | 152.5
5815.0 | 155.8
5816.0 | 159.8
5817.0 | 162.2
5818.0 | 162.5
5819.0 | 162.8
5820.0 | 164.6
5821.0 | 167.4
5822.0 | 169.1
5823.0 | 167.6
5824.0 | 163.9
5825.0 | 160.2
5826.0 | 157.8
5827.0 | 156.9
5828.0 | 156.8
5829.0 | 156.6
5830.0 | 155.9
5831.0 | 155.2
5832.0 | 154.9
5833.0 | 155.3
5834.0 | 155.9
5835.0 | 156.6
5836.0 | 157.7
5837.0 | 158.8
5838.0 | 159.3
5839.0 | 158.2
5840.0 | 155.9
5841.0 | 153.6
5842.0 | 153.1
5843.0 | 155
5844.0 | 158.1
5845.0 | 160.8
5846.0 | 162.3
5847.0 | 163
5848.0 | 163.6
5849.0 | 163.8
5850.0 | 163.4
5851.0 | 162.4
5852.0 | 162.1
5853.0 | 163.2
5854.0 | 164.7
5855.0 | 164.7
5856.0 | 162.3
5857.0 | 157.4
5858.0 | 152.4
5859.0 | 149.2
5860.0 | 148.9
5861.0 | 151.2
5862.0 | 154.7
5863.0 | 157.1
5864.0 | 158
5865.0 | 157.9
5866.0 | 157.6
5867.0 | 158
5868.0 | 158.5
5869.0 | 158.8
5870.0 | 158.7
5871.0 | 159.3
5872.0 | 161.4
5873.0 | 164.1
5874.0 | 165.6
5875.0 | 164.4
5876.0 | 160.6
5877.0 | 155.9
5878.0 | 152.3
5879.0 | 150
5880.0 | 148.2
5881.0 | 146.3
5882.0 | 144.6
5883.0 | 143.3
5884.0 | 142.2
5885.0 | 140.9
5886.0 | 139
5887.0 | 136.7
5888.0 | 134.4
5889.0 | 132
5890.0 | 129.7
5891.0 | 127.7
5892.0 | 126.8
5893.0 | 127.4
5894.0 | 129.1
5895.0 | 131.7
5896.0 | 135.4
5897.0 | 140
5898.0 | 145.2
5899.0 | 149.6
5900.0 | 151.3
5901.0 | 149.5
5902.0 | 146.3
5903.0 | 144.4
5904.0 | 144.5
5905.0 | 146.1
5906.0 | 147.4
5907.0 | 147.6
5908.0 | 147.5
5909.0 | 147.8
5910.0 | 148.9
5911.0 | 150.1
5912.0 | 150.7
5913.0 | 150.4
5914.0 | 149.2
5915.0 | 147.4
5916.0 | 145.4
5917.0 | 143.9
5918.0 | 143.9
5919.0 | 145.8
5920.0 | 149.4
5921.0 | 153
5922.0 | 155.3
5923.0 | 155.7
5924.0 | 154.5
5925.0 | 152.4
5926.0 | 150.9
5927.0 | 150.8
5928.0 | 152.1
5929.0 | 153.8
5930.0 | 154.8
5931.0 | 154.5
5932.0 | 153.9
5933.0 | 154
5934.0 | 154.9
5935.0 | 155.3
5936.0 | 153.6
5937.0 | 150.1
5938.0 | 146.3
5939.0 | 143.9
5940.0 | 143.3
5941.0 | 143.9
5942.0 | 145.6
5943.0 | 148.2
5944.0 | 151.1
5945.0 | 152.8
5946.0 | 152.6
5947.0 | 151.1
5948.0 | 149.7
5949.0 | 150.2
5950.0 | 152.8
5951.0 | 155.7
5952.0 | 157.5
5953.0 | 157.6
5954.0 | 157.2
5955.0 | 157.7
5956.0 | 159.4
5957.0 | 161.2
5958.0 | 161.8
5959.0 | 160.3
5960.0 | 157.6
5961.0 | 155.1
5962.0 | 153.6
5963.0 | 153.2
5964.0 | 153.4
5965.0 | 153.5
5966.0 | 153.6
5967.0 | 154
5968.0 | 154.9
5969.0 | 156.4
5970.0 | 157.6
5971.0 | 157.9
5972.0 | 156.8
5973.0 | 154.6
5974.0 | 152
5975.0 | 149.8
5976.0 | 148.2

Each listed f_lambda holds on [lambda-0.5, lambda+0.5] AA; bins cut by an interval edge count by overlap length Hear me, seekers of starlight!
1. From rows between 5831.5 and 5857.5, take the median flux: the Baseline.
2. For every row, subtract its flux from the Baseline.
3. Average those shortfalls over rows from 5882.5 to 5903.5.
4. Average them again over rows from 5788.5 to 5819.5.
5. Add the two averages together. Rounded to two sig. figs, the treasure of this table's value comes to 21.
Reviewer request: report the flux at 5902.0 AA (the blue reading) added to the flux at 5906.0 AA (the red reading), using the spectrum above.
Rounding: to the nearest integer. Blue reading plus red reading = 294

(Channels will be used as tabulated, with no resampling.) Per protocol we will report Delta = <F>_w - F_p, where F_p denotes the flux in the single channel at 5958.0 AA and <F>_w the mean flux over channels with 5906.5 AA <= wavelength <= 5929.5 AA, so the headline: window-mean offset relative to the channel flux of -12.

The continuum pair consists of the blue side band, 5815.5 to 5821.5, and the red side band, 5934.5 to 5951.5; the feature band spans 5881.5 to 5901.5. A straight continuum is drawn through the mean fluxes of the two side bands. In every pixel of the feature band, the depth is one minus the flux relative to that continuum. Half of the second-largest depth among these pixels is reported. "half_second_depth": 0.089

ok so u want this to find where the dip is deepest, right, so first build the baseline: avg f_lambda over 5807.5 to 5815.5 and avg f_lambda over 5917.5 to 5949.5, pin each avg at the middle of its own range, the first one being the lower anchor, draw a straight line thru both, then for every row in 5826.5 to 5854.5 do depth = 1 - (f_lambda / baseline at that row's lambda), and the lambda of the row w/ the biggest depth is 5842.0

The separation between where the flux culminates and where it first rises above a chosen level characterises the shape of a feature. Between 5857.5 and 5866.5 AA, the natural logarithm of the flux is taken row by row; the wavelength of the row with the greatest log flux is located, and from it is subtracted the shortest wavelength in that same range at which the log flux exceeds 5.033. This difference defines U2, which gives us 2 AA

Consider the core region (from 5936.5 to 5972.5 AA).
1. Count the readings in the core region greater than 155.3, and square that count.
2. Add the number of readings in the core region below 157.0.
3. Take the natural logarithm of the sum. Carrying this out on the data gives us 5.4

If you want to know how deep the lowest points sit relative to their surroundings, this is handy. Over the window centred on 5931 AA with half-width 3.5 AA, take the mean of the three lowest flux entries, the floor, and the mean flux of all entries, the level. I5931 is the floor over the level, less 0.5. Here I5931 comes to 0.495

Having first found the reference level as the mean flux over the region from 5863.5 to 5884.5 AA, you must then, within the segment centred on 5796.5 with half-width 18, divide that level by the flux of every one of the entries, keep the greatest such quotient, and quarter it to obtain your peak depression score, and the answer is 0.271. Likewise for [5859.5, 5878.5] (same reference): 0.261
